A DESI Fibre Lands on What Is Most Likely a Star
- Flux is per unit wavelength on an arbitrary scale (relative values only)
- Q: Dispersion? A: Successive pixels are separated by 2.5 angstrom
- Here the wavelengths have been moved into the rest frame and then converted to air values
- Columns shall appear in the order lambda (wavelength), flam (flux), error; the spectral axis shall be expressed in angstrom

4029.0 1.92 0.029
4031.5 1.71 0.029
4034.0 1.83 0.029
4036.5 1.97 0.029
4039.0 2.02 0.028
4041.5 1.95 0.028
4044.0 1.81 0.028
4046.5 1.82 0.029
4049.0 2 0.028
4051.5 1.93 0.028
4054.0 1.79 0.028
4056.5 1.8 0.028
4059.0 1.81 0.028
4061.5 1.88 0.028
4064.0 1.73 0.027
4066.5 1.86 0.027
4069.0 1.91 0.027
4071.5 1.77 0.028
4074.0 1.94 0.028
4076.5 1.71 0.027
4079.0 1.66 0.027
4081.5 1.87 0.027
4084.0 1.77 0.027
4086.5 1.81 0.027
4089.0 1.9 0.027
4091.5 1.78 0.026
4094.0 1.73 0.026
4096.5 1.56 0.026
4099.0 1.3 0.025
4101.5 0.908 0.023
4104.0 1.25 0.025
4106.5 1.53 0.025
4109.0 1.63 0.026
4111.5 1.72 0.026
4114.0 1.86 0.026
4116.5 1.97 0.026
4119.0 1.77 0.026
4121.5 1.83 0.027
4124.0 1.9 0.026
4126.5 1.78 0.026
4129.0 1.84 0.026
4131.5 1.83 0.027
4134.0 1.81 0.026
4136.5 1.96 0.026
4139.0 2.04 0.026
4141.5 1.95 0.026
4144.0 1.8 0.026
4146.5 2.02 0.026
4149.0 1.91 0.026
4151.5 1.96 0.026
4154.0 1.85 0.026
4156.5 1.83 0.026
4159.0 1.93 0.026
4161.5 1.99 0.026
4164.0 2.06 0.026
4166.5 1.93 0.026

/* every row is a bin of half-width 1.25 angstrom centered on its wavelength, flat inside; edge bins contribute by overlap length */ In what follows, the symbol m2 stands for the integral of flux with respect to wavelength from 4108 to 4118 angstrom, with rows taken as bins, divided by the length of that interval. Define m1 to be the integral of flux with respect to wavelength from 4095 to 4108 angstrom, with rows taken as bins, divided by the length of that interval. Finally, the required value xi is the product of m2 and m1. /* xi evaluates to 2.38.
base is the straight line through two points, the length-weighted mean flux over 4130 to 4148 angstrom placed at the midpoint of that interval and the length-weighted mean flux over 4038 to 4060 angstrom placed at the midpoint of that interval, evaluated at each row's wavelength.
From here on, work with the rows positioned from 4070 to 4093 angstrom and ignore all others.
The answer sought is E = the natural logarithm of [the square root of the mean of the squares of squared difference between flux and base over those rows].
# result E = -3.8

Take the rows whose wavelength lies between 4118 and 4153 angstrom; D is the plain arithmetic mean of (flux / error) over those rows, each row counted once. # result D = 72.2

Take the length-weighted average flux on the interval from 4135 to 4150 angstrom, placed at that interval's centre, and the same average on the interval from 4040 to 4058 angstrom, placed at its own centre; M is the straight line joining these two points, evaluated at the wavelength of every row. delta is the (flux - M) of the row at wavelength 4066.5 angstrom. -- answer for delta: -0.03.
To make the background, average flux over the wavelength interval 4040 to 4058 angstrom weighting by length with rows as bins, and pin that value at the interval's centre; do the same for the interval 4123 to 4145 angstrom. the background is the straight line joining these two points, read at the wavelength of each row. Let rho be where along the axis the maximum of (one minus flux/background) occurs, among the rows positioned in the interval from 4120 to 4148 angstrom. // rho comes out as 4126.5 angstrom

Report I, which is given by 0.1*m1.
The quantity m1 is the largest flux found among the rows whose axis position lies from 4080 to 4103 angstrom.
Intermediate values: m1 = 1.9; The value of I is 0.190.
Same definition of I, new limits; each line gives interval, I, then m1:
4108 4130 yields 0.197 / 1.97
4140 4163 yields 0.202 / 2.02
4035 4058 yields 0.202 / 2.02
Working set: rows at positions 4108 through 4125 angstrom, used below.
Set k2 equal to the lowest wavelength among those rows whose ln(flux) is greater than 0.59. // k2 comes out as 4114.0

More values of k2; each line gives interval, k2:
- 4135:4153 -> 4136.5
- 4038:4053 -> 4039.0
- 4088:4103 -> 4089.0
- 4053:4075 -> 4059.0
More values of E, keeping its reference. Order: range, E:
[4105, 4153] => -3.3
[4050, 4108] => -1.4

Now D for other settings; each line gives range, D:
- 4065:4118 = 64.0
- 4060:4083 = 66.4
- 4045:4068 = 66.2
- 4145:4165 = 74.8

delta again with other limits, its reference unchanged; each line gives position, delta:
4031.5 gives -0.15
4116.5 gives 0.05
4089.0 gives 0.00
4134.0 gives -0.13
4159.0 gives -0.03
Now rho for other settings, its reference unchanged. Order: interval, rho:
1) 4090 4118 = 4101.5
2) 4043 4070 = 4064.0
